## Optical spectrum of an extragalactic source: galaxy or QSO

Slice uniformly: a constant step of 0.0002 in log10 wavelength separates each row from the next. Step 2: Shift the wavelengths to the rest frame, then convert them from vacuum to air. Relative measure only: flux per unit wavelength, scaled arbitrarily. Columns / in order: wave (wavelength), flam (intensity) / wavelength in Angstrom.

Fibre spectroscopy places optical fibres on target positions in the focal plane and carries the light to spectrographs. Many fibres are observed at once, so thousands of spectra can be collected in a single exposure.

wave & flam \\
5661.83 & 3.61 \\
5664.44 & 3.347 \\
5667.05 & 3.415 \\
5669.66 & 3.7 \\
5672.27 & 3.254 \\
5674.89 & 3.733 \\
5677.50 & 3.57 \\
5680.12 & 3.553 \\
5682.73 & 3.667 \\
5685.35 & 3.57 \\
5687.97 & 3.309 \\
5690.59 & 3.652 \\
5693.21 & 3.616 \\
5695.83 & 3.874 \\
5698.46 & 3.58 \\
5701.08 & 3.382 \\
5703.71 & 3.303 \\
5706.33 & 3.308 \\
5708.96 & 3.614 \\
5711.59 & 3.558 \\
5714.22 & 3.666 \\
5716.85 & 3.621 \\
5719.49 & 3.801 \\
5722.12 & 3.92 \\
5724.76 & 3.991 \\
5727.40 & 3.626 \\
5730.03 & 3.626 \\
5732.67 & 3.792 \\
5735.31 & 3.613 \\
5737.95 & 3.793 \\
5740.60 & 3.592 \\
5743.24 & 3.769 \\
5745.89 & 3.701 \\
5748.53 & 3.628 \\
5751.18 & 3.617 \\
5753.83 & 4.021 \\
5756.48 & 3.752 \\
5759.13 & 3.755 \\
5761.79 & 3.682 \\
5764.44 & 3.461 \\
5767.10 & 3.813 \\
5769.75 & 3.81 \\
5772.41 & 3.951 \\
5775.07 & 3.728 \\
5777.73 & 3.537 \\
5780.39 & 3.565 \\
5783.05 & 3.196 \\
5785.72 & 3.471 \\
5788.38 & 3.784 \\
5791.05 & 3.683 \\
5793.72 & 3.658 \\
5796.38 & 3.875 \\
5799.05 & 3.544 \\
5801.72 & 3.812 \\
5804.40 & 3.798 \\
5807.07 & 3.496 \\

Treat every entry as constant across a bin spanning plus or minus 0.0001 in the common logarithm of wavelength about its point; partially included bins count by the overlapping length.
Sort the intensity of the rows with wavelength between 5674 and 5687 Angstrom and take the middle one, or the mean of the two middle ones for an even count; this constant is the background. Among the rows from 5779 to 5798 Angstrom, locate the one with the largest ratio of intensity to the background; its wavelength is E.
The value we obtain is 5796.38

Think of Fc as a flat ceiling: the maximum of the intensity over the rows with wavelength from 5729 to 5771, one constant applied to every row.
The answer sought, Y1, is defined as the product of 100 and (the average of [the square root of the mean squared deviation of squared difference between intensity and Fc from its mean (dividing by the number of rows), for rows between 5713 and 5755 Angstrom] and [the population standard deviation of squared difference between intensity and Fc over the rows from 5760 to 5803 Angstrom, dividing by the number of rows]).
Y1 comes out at 11.4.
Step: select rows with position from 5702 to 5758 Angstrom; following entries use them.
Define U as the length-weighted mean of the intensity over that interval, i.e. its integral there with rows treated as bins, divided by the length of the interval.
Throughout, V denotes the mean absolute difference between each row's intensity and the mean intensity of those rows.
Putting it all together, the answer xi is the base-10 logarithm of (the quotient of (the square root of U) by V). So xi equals 1.16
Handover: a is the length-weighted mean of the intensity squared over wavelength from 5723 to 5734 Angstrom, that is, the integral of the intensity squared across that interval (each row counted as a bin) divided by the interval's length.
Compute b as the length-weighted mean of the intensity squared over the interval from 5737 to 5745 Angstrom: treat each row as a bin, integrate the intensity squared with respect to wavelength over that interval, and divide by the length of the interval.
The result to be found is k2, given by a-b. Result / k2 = 0.41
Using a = 14.2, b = 13.8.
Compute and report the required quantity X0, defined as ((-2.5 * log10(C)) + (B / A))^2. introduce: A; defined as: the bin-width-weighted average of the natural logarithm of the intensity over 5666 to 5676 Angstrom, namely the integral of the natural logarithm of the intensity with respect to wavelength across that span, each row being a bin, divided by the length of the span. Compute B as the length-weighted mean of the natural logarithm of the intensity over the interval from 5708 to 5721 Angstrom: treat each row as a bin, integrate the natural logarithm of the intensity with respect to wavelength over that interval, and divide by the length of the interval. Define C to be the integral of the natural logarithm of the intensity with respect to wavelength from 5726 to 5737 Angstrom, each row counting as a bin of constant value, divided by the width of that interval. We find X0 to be 0.556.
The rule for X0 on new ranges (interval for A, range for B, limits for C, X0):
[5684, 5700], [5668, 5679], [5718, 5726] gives 0.433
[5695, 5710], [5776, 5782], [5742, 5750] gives 0.521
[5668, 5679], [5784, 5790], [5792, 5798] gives 0.498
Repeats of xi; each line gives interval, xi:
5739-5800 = 1.16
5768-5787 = 1.00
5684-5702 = 1.17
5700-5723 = 1.06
